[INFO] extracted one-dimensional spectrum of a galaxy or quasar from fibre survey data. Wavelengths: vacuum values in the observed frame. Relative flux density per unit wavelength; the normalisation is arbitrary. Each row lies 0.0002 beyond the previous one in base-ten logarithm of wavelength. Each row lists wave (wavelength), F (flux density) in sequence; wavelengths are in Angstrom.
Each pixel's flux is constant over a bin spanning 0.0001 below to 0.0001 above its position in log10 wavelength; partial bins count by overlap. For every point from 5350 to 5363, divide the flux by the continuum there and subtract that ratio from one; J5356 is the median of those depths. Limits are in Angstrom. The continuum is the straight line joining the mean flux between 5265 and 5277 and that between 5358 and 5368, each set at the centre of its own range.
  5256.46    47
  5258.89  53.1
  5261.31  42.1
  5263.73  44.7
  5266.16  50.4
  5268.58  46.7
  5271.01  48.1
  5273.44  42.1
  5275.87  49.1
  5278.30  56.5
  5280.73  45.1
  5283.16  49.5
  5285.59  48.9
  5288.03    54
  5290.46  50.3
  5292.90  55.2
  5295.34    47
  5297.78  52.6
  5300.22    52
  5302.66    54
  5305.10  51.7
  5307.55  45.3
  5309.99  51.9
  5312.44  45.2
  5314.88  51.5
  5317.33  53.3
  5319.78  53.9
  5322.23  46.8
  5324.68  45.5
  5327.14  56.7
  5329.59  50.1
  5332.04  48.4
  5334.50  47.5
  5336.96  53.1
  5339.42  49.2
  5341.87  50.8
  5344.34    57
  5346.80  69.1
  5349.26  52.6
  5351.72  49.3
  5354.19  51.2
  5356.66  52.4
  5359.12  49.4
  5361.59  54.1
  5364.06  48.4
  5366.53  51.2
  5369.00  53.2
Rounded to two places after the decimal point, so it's -0.01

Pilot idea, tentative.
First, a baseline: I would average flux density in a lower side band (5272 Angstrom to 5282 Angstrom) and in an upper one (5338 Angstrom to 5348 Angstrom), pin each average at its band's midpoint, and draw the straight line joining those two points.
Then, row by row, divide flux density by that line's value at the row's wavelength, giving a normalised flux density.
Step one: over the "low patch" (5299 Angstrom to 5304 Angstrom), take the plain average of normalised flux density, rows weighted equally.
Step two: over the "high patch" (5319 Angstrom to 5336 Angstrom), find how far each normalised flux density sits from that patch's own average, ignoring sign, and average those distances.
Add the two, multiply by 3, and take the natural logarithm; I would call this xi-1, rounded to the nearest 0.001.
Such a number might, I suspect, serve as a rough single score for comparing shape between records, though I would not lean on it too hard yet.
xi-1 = 1.190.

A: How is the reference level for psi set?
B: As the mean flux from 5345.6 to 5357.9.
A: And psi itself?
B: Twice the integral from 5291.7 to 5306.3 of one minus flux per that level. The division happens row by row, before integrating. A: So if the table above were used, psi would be 1.5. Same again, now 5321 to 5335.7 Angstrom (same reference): 3.1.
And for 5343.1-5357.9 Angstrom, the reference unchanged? -0.2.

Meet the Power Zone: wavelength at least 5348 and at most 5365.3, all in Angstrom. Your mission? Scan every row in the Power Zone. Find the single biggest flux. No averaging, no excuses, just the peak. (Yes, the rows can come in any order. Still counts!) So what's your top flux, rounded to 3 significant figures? 54.1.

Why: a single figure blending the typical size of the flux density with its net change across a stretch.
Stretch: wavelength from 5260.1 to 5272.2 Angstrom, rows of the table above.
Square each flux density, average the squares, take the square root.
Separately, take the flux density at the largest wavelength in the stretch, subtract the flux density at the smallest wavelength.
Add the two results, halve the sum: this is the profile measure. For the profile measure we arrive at 26.2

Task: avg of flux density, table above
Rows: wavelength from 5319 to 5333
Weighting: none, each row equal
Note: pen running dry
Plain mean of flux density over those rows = 50.2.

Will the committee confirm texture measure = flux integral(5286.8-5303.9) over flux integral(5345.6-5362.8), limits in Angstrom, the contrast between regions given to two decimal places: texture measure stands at 0.96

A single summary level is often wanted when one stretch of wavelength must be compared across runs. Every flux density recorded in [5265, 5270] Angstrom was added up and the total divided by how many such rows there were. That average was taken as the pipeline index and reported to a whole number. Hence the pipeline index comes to 49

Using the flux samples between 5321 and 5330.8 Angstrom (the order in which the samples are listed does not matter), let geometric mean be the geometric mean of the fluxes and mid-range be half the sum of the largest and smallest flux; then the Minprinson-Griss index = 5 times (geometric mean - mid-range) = -7.5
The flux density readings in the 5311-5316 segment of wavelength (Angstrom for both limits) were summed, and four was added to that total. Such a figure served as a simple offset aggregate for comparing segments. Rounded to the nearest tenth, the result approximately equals 100.7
